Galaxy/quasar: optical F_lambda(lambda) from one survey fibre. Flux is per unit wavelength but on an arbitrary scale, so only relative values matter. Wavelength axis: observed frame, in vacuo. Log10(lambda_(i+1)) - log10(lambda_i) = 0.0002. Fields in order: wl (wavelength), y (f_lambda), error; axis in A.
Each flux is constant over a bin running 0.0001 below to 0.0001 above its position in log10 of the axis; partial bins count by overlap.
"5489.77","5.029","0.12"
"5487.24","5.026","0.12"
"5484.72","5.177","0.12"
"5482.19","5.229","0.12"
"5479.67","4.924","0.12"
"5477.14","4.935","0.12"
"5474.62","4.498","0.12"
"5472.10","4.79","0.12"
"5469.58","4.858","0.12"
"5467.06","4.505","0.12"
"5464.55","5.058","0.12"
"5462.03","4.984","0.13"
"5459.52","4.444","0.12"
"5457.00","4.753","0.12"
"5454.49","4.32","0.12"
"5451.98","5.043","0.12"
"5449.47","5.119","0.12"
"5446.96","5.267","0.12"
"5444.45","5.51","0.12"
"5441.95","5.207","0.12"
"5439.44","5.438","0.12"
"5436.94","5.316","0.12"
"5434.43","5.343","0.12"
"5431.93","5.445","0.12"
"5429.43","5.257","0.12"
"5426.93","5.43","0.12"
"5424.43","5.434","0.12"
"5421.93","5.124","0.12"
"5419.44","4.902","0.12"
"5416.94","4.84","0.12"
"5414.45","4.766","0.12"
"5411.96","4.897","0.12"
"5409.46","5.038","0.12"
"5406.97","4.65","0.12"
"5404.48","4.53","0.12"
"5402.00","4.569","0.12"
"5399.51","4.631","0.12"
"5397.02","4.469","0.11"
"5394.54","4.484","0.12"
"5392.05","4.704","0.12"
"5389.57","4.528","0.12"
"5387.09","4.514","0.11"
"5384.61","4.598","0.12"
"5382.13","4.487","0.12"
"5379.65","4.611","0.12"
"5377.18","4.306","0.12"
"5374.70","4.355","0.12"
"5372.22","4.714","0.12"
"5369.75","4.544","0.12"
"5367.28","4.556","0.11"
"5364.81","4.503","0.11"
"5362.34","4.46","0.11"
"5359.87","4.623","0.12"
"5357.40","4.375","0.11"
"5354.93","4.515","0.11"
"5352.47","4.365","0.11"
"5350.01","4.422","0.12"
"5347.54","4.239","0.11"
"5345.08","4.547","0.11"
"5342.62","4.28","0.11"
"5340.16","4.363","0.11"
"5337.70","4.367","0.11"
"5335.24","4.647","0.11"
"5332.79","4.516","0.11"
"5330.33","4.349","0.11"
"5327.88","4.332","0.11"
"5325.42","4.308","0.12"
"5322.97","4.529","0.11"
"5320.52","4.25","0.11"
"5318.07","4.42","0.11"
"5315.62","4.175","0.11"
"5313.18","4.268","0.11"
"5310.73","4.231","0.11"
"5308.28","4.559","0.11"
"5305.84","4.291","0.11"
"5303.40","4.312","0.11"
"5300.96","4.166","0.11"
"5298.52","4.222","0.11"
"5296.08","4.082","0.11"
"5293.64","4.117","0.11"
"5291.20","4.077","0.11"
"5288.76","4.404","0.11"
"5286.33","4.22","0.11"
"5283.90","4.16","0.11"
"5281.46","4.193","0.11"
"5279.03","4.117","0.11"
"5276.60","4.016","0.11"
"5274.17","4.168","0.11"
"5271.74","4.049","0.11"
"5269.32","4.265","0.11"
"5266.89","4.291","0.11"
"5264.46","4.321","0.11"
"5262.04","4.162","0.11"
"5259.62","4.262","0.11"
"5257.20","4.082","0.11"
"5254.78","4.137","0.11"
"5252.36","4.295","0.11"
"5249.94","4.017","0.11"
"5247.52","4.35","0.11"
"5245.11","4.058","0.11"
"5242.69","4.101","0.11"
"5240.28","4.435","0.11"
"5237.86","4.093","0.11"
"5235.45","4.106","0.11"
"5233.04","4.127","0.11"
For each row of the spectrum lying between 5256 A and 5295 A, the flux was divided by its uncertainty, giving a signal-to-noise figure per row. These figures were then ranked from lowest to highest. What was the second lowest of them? 36.8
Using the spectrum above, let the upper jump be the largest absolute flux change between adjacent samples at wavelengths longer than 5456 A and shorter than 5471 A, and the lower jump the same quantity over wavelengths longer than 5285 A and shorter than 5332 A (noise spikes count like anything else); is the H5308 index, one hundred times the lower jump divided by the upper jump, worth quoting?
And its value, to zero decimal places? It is 59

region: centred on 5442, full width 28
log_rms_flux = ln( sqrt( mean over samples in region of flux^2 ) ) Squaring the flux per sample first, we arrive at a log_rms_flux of 1.65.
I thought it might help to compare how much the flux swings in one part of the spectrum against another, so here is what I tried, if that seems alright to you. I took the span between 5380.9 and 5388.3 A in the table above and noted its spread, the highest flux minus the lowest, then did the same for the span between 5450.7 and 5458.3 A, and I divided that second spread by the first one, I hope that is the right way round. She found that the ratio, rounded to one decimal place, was 6.5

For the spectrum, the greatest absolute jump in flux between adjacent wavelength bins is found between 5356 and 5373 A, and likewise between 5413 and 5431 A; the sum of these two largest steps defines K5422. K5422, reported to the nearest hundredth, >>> 0.56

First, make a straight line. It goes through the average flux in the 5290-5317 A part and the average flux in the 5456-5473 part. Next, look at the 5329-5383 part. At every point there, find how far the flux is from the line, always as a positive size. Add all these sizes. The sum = 2.4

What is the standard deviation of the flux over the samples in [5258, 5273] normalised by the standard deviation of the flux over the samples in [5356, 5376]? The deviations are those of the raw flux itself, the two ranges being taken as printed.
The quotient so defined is 0.8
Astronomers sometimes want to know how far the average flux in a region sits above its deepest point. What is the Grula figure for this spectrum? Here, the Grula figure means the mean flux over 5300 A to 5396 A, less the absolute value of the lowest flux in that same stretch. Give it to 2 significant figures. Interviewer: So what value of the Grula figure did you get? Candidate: 0.27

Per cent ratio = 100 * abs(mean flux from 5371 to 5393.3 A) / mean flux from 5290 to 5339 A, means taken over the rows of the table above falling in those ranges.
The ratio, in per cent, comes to 105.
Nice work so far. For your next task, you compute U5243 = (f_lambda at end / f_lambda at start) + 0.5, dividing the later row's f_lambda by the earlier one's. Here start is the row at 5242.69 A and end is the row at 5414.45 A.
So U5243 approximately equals 1.66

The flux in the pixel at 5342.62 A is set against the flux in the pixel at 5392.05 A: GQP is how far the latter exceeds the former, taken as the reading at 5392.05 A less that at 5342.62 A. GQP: 0.42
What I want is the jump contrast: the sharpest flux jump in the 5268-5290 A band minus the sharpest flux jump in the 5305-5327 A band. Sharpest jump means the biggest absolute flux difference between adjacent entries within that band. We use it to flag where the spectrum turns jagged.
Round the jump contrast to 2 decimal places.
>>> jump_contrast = -0.11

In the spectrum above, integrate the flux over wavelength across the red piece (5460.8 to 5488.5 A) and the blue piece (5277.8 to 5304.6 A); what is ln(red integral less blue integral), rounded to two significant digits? 3.2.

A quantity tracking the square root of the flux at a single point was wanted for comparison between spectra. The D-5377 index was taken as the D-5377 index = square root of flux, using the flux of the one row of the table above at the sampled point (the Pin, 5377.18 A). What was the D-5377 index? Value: 2.08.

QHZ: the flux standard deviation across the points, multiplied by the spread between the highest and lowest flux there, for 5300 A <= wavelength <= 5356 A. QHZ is 0.06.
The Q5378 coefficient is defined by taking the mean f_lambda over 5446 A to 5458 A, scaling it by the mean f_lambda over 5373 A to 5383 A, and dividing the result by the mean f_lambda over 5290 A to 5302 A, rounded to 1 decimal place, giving 5.3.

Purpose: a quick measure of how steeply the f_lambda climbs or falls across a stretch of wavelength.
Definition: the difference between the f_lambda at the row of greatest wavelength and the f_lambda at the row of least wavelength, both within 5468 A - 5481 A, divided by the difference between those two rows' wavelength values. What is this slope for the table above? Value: 0.007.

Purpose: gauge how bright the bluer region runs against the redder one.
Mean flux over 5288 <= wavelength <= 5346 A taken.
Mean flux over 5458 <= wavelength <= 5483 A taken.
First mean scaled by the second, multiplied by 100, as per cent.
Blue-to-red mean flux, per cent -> 90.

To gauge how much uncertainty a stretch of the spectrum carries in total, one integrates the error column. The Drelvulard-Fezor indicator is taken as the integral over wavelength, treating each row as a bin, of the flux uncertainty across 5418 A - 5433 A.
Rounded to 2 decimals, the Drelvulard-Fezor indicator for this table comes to 1.80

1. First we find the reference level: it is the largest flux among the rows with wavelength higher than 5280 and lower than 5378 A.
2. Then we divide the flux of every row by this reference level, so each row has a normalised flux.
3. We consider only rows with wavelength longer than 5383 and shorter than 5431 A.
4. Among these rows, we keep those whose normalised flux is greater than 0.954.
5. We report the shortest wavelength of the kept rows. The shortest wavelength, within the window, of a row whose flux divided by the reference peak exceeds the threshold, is 5384.61 A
